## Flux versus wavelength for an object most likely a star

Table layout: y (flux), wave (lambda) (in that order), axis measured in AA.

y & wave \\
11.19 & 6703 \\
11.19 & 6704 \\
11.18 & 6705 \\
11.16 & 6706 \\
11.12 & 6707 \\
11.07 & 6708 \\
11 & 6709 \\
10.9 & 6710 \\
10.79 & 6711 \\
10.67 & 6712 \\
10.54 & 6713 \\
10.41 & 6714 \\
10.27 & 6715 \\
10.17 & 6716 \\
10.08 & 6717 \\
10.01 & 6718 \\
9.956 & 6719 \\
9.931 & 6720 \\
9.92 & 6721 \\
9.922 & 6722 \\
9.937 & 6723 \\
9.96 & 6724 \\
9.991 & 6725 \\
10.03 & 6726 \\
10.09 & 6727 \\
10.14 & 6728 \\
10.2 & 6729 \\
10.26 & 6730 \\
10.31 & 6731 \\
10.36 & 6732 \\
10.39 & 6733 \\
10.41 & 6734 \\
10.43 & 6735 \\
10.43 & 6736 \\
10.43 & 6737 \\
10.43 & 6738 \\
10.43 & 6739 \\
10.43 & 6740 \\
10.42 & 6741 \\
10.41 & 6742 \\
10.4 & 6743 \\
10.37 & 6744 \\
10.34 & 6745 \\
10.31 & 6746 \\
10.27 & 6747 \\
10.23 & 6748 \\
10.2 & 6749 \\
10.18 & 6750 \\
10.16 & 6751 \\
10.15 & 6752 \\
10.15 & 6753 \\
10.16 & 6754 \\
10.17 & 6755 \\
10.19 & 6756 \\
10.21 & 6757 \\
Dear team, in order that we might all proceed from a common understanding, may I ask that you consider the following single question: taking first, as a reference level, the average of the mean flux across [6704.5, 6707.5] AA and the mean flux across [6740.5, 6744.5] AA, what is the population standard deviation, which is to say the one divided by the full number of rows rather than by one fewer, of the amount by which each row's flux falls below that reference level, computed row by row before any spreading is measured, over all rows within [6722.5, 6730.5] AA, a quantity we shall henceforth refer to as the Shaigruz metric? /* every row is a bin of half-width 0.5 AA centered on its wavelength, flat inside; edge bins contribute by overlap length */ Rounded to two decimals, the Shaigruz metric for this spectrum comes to 0.11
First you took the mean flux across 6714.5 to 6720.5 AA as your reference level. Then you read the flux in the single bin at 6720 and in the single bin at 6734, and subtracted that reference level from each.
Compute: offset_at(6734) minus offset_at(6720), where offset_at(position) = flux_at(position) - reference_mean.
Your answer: 0.48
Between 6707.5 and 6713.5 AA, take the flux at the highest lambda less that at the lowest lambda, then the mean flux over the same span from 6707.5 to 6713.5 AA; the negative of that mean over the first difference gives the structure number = 20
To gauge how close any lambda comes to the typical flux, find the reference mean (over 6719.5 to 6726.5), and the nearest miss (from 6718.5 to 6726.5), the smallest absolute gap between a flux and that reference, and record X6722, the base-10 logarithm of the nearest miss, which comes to -3.8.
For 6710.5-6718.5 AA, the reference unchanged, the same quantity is -1.3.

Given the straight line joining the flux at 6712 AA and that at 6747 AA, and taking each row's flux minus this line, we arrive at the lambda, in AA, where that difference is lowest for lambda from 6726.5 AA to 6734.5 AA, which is 6727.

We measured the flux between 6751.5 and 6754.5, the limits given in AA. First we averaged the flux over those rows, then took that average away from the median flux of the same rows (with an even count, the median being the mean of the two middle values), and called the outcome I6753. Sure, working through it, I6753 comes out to -0.0033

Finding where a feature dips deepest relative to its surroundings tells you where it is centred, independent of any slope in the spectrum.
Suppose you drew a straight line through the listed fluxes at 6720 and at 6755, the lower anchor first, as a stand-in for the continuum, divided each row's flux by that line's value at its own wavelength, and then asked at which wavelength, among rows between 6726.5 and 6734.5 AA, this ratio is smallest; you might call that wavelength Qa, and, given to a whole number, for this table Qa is 6727 AA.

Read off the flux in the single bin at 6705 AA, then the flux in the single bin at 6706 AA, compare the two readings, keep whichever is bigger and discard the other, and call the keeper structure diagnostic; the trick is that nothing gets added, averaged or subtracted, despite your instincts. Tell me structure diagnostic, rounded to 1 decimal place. 11.2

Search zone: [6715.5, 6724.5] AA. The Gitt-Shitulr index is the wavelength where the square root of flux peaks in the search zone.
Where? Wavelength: 6716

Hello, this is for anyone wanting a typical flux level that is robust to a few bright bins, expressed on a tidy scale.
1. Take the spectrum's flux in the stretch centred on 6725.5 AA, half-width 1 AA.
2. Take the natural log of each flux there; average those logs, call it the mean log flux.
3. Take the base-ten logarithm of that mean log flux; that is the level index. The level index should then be 0.362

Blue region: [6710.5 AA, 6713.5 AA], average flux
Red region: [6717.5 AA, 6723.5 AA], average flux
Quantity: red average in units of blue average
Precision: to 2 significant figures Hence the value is 0.93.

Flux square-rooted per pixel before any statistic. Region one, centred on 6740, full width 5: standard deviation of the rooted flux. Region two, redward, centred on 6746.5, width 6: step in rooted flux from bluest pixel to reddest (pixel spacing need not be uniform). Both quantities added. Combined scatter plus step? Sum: -0.025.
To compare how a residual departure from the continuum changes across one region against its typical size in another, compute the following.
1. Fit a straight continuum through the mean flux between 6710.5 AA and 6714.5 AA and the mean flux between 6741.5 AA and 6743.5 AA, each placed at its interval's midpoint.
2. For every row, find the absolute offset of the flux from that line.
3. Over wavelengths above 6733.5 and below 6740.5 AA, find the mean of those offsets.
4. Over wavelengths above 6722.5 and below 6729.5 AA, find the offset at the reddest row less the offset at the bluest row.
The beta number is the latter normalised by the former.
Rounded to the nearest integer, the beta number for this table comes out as -18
